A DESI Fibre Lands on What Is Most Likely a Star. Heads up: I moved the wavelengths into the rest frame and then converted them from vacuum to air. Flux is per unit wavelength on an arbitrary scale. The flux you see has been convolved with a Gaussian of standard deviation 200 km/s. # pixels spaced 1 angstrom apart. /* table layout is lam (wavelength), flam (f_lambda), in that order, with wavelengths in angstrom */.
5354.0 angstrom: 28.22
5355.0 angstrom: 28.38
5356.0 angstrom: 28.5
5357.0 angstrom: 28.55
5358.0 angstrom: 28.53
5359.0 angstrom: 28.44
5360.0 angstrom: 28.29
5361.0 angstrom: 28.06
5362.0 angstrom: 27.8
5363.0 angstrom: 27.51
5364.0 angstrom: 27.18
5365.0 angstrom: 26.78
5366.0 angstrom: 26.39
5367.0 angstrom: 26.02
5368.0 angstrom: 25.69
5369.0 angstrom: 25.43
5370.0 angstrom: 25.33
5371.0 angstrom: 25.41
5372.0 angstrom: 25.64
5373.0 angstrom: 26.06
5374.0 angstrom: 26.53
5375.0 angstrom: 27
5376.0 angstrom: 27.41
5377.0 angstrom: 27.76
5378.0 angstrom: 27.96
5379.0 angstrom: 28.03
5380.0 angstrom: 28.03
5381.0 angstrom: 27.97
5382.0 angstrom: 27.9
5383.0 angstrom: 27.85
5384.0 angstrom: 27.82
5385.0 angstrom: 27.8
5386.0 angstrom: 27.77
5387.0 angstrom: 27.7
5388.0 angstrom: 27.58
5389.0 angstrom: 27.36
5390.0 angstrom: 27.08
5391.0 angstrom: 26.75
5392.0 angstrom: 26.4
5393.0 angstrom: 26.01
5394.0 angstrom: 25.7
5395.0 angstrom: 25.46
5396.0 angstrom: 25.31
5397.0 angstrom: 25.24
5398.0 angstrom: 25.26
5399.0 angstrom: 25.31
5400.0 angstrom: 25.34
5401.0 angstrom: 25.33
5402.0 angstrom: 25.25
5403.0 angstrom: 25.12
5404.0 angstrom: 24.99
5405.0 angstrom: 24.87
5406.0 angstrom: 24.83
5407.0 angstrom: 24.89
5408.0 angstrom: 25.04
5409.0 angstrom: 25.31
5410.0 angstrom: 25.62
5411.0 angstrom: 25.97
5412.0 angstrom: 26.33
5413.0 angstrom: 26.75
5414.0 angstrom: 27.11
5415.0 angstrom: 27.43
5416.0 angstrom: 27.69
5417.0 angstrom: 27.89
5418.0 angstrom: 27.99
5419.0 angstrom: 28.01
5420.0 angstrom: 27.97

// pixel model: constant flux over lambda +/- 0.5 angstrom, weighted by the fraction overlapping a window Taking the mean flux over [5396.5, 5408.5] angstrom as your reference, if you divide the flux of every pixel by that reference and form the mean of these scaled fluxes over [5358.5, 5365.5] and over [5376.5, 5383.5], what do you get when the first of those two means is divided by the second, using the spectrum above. 0.99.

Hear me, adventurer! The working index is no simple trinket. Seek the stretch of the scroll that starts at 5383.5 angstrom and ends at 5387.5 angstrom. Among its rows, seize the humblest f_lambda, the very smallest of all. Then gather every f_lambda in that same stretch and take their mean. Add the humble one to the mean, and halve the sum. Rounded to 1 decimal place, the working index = 27.7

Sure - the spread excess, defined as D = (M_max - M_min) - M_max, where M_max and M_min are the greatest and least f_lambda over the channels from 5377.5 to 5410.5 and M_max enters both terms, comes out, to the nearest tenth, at -24.8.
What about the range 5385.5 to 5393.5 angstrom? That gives -26.0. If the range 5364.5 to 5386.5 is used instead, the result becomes -25.3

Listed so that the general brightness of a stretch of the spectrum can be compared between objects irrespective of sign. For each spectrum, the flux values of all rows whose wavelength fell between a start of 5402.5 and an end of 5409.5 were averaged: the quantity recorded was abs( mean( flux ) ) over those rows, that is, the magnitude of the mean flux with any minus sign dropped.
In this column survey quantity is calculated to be 25.0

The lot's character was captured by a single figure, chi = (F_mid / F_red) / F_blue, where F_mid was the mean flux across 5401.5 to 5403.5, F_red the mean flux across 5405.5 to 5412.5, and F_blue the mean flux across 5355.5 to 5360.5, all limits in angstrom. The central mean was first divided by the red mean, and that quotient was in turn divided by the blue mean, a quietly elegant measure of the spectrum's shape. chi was 0.0348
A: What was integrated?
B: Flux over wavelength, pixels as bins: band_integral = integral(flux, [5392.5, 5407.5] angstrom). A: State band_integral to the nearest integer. 379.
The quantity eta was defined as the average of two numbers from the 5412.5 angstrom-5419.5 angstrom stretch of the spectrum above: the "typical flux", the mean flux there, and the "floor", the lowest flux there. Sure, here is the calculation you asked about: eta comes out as 27.2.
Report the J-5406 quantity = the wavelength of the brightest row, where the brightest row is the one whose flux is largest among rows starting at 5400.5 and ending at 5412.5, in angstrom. 5412.0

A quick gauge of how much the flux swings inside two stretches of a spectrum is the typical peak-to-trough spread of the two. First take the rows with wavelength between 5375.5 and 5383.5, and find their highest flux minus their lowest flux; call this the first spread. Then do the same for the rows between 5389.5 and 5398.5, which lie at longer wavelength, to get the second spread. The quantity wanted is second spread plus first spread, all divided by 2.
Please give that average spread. 1.2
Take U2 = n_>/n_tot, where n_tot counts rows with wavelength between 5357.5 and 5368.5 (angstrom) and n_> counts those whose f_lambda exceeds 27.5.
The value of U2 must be 0.55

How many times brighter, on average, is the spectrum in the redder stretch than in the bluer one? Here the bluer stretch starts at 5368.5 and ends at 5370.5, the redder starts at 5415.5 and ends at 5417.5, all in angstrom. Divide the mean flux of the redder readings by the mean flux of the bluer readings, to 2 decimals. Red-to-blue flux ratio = 1.09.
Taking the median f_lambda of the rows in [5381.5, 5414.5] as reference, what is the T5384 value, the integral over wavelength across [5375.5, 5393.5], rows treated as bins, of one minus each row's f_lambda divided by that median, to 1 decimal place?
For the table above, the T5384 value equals -1.3 angstrom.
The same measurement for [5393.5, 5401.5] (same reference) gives 0.1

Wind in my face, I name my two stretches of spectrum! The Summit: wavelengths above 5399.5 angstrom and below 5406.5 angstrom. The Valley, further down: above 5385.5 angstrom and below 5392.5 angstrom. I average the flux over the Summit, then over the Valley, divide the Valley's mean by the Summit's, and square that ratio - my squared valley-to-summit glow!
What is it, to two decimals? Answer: 1.18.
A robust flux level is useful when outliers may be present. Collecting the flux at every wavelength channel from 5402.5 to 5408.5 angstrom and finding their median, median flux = 24.9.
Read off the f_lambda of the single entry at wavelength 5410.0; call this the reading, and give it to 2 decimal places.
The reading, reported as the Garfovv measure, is 25.62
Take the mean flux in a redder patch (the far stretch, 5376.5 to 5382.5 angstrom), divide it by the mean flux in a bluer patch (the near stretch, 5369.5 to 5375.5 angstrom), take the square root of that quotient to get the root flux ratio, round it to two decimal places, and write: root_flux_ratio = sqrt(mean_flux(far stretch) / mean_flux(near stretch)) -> 1.04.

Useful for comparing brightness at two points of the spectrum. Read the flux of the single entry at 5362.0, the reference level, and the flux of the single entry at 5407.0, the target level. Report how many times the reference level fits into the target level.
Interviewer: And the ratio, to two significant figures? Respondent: 0.90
